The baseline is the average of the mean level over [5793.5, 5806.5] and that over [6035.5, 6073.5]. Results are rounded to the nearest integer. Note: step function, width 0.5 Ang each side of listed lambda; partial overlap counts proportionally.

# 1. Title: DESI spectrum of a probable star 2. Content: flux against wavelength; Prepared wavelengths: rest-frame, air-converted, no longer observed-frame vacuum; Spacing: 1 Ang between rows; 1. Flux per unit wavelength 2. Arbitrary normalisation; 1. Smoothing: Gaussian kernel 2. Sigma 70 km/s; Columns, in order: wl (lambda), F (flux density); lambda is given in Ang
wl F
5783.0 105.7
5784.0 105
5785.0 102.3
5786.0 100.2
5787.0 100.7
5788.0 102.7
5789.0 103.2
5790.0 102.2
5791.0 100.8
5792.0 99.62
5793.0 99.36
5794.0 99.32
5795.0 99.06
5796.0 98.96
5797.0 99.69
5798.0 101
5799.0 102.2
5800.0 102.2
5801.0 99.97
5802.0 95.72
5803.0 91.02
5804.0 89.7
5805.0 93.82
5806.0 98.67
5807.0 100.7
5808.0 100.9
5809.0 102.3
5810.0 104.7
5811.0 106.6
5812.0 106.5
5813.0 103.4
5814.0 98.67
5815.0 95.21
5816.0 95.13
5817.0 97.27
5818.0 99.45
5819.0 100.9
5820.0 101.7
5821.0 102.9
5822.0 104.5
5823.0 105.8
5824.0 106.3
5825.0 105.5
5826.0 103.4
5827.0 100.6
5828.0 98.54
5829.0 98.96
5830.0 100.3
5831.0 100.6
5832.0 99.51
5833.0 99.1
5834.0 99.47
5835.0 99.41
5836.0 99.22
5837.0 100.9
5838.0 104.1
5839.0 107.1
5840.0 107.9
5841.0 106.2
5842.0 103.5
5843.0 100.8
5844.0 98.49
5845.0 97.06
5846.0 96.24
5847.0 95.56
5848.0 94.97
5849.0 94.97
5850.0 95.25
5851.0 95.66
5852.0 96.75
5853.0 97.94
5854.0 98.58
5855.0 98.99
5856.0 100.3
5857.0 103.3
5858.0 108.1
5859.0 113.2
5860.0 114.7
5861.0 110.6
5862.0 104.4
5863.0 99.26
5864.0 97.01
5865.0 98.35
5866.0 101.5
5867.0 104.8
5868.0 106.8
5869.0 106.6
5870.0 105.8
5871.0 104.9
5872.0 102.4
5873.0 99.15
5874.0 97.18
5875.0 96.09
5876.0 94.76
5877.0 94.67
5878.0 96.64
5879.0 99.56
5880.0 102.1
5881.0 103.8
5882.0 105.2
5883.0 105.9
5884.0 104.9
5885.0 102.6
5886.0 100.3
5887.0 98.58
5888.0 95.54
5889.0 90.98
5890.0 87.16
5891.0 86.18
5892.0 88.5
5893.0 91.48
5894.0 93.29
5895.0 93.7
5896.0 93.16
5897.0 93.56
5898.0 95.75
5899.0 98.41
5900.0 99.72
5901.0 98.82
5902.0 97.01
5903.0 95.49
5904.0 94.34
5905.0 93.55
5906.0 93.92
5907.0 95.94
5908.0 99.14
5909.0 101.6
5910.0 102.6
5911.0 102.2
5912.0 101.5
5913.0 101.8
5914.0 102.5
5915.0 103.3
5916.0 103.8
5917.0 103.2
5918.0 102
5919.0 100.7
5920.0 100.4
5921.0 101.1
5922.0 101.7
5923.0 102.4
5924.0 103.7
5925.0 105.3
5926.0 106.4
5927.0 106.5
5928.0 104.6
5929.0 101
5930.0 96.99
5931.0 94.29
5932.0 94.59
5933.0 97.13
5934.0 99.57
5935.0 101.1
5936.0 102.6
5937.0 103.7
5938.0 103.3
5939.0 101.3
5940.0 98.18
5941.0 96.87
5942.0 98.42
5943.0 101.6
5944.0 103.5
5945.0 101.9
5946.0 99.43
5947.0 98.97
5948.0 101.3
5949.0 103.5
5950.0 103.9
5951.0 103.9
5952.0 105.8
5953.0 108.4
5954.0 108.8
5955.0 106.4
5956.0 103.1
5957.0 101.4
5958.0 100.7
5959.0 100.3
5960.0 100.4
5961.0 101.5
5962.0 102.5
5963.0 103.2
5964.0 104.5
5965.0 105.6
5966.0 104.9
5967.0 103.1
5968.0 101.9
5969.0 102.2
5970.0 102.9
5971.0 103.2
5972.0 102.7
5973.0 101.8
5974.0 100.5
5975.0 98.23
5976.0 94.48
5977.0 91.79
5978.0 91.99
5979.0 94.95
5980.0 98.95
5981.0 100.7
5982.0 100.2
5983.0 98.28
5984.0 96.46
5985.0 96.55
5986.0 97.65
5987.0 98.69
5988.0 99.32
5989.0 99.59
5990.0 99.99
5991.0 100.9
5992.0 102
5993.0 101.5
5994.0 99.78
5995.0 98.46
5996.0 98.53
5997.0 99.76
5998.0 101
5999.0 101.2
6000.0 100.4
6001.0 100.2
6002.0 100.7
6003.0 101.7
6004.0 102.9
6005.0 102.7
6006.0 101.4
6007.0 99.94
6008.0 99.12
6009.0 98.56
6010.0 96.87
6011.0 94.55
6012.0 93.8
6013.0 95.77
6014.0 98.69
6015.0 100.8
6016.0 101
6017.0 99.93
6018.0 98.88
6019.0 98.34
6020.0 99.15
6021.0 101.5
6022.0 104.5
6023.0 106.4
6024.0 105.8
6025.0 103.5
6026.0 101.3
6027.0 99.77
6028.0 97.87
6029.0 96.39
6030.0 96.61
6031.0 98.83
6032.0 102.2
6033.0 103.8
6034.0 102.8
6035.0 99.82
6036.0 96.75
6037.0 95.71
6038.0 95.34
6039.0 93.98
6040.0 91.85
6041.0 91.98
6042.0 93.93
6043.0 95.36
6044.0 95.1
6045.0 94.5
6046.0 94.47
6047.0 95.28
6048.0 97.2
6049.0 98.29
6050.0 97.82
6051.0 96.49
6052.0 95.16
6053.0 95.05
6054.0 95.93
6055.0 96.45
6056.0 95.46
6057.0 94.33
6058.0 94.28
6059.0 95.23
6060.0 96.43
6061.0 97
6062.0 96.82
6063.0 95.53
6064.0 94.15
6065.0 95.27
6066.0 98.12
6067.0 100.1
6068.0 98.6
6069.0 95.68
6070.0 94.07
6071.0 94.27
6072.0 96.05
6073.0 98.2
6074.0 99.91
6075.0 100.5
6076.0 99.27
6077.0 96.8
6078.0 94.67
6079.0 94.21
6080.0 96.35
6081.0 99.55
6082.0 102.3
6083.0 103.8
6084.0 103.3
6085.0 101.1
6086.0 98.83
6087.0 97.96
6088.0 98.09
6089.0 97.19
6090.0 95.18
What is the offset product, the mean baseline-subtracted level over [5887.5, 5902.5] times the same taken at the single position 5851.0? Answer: 3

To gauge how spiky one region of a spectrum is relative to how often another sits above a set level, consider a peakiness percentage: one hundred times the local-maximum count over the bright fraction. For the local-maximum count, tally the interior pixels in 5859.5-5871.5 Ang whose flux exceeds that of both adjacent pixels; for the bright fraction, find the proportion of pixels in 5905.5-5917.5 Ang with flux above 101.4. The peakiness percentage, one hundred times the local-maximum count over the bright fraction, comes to 133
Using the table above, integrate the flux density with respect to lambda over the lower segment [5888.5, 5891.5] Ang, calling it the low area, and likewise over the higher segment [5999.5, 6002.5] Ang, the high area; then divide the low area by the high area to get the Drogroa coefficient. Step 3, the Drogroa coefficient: 0.88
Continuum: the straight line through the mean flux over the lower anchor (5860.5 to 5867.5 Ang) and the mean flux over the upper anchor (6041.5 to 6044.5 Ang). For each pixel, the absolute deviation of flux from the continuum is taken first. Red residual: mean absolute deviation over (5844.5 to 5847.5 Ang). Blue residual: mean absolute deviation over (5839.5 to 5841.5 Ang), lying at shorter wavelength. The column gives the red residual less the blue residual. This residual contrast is 2.9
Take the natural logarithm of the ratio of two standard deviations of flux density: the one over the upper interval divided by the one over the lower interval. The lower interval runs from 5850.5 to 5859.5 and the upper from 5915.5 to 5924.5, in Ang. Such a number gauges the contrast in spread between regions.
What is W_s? -1.5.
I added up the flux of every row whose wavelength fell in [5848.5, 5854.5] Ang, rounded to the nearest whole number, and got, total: 579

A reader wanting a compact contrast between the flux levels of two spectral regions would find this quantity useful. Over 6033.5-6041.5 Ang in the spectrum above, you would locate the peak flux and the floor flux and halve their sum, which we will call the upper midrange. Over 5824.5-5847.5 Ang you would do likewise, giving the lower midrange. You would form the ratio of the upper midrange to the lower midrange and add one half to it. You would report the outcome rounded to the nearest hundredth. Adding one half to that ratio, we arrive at 1.46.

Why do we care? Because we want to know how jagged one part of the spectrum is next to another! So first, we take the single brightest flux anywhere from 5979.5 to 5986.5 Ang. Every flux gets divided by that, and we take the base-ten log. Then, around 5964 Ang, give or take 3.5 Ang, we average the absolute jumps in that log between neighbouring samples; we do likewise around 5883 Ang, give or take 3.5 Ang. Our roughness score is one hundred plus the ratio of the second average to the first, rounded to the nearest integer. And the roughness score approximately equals 101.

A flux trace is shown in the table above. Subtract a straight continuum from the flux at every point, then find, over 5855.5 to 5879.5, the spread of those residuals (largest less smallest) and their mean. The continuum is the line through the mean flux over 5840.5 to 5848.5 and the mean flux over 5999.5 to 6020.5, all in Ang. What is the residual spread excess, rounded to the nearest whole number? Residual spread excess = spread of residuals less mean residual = 17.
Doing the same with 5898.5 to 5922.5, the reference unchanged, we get 10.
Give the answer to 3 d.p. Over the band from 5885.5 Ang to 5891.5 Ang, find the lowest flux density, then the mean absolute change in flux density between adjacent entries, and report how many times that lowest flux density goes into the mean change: 0.033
